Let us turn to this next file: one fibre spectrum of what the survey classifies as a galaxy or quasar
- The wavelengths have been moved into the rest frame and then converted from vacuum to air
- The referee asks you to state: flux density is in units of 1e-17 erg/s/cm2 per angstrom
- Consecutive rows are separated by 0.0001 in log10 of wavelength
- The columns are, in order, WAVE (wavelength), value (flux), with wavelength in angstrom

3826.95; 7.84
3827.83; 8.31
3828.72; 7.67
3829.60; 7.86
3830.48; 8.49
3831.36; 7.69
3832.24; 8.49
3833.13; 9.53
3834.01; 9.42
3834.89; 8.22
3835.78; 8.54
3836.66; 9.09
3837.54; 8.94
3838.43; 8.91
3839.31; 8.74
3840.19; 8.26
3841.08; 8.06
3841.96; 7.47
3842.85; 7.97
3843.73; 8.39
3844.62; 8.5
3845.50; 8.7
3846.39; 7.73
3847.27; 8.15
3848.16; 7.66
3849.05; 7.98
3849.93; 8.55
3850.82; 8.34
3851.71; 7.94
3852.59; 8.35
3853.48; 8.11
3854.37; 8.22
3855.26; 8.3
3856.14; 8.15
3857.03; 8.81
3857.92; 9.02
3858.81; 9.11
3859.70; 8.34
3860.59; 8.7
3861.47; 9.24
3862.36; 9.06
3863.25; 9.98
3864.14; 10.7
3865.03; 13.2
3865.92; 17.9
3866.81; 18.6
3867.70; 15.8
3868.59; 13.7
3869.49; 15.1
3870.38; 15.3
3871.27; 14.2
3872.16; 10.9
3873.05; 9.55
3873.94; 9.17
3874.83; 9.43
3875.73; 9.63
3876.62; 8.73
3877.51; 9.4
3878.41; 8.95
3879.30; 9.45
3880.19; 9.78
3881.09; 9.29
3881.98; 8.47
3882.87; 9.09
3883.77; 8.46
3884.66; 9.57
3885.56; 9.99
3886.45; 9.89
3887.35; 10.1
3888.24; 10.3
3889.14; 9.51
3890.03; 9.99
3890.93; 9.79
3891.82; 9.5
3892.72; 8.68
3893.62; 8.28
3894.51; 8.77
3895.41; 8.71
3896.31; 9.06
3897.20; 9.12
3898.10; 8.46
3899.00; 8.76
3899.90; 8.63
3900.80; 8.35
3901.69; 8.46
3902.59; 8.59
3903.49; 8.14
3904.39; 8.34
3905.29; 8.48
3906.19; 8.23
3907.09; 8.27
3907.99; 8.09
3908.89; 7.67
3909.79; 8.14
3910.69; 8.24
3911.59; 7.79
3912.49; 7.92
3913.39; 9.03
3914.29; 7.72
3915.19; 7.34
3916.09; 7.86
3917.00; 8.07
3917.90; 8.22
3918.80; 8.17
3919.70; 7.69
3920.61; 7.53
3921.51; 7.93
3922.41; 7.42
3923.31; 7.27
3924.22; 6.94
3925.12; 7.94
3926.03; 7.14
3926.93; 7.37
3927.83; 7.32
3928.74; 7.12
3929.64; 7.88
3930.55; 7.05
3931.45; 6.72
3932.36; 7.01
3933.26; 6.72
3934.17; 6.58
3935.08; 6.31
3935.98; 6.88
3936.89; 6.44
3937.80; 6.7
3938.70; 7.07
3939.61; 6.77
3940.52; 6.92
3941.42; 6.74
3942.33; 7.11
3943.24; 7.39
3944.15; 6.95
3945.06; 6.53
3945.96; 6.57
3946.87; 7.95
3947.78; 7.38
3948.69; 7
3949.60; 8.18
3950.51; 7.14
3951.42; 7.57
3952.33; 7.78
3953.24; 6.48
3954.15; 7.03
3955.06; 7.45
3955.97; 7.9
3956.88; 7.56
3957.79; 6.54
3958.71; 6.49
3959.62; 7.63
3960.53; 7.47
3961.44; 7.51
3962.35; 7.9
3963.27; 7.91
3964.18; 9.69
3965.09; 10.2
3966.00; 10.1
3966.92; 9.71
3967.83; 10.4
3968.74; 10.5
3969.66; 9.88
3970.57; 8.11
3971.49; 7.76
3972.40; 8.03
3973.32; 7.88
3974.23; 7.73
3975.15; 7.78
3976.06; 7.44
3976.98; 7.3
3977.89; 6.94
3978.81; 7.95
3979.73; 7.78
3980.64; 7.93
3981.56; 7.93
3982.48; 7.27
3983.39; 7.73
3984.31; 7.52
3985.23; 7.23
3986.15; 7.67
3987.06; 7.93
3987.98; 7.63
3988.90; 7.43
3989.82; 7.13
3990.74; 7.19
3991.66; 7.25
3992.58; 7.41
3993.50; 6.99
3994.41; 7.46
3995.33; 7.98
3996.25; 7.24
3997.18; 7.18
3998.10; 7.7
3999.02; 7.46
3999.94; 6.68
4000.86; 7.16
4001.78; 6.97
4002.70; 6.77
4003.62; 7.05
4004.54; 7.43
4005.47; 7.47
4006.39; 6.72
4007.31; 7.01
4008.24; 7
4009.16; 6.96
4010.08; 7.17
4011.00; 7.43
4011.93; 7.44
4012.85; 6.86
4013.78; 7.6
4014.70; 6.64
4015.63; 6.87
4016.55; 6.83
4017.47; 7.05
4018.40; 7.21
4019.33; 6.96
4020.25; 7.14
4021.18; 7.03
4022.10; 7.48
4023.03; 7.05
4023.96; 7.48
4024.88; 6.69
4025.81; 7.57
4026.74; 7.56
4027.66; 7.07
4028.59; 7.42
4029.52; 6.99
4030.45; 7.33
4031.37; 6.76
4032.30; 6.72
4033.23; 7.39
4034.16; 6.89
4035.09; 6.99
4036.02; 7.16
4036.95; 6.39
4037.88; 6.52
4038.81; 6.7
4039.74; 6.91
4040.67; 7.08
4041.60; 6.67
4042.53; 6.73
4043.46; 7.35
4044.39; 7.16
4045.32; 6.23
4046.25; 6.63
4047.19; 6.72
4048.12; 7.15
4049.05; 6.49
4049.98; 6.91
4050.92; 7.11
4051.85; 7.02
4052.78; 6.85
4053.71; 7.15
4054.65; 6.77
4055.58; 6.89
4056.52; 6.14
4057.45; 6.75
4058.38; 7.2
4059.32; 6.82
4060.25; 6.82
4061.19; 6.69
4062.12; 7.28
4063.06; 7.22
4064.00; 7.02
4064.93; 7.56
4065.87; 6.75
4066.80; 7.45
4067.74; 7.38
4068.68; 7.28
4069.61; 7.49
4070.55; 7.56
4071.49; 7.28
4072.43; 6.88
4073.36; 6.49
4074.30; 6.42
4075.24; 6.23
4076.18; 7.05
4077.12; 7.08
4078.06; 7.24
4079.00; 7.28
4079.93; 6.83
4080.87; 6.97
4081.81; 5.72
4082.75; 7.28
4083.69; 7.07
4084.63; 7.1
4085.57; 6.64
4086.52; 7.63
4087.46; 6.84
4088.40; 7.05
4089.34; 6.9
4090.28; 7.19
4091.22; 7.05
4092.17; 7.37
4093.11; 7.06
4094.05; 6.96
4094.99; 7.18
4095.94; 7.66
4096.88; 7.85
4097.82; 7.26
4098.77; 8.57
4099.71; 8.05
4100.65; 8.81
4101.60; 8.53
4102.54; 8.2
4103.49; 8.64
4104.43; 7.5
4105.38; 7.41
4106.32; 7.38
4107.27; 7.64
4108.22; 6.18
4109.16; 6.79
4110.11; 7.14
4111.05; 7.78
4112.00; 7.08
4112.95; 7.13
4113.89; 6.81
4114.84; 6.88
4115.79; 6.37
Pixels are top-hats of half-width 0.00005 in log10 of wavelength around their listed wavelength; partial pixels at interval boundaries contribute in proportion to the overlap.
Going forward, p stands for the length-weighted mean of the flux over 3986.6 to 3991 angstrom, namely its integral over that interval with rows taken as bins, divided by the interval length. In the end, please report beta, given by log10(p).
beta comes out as 0.87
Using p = 7.5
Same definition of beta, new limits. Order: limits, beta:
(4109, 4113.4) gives 0.86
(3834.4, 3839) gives 0.94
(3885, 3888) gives 1.00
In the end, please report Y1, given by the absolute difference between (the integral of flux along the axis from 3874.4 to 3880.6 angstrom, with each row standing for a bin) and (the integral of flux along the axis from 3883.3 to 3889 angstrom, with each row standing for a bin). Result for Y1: 2.6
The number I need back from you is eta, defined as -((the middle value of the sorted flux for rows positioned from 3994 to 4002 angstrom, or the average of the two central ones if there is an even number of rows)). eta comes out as -7.2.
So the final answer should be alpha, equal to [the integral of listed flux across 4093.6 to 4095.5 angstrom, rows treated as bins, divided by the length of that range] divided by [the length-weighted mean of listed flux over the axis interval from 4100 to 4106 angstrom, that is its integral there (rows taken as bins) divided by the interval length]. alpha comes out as 0.87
